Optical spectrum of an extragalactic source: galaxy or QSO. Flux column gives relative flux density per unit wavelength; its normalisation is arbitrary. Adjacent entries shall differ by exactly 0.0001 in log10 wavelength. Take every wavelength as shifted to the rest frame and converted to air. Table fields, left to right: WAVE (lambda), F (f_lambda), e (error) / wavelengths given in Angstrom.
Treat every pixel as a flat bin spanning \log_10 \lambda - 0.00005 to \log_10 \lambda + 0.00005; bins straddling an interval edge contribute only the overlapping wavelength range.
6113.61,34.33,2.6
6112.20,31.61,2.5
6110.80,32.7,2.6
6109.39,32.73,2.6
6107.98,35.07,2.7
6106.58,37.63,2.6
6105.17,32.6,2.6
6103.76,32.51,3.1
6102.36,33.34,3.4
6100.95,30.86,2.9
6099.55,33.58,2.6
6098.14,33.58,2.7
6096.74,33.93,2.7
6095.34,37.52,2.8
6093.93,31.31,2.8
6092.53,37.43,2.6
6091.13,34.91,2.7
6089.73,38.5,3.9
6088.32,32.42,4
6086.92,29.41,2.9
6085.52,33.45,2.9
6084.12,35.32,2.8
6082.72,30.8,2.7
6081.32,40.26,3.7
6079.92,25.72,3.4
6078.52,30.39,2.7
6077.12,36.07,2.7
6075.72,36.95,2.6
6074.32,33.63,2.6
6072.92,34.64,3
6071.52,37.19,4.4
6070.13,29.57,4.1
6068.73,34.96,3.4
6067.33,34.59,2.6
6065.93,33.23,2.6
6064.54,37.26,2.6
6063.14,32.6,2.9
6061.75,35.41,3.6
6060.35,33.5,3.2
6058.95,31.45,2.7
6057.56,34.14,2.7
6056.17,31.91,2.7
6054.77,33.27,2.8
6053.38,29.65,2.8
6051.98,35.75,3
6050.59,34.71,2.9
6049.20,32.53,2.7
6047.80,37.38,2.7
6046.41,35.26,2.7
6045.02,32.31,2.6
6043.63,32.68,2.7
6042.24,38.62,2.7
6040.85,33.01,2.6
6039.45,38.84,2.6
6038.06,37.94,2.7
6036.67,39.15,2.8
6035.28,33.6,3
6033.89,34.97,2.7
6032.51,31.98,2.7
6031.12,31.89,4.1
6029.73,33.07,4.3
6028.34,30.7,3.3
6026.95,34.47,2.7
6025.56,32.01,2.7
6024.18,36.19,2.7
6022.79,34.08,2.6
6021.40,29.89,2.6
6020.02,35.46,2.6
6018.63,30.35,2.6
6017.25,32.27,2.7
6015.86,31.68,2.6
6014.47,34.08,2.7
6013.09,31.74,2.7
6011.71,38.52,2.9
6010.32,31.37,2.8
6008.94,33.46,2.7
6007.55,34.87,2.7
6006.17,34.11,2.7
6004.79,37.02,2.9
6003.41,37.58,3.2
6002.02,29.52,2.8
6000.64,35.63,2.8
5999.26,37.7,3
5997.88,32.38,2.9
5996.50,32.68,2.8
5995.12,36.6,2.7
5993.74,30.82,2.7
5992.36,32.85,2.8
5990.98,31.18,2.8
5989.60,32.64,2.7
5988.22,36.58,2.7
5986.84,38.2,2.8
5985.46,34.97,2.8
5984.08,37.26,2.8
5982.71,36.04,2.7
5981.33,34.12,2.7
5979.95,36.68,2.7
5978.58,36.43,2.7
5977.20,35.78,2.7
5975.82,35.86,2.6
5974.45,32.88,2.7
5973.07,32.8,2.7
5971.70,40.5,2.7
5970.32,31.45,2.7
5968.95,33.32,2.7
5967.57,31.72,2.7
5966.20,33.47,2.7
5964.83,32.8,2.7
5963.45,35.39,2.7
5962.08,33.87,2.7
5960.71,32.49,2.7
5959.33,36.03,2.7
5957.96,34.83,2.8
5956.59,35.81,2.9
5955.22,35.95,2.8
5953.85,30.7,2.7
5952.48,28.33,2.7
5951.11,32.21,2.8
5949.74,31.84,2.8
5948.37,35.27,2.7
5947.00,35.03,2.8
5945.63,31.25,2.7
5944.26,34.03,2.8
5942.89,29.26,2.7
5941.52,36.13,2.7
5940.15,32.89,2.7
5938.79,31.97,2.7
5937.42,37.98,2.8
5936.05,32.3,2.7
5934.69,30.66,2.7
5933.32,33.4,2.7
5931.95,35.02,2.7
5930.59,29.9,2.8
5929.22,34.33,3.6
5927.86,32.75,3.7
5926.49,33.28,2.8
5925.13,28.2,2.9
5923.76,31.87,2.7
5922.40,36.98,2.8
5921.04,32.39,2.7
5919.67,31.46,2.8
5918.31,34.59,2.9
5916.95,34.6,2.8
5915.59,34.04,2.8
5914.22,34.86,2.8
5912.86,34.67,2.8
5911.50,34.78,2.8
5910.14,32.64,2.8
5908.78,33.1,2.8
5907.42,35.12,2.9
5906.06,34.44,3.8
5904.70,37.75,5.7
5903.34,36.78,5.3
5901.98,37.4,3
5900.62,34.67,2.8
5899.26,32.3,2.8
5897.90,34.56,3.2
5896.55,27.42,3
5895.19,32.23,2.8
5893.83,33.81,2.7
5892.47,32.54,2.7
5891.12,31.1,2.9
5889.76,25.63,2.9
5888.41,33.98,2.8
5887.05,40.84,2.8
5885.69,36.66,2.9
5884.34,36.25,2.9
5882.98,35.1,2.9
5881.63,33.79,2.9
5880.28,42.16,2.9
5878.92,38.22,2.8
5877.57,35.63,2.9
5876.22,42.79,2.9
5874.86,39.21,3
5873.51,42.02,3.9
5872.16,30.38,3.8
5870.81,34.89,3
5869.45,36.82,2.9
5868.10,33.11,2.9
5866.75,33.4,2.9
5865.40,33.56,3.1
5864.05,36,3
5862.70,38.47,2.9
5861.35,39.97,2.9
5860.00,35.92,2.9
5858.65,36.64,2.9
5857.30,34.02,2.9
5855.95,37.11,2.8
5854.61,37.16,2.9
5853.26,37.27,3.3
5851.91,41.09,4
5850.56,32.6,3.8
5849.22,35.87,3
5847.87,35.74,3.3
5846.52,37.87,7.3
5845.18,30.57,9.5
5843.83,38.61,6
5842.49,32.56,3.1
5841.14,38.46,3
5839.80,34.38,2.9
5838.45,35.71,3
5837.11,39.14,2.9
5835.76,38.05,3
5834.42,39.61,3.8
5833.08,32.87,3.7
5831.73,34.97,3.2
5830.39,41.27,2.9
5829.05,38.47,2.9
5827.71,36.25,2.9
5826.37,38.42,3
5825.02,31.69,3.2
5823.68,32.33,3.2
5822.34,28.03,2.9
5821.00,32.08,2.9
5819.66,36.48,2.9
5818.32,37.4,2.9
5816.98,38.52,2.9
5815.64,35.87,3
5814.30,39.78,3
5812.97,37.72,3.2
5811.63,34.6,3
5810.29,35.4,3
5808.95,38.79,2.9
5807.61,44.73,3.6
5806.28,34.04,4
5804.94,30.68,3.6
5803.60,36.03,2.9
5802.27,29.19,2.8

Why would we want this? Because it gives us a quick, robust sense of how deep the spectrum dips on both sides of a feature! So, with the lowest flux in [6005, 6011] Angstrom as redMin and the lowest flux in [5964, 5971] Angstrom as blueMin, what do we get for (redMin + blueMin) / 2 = 31.4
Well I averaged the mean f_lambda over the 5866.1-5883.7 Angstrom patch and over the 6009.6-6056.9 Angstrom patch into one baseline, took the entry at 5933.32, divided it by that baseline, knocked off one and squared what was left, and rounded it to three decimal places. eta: 0.003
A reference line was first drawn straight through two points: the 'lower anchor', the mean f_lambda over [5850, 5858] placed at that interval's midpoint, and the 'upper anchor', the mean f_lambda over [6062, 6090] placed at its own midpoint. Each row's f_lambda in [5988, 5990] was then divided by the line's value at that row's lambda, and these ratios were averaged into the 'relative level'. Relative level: 0.99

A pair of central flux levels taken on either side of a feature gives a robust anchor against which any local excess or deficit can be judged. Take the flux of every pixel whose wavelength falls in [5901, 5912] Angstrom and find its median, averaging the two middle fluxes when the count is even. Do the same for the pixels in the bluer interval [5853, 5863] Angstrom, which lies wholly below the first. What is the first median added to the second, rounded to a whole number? 72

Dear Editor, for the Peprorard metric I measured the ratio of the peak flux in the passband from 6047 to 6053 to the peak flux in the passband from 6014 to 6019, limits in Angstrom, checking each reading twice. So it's 1.10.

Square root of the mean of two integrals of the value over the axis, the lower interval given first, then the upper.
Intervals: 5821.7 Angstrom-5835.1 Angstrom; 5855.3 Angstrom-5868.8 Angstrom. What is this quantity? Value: 21.9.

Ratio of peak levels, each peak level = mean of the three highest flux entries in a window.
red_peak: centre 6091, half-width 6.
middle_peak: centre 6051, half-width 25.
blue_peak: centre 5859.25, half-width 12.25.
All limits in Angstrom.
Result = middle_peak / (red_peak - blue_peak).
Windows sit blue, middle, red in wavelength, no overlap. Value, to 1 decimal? -19.2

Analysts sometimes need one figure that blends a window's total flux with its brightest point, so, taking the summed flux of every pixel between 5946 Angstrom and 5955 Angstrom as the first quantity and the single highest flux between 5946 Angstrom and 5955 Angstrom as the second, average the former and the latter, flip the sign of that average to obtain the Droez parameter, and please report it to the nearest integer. -114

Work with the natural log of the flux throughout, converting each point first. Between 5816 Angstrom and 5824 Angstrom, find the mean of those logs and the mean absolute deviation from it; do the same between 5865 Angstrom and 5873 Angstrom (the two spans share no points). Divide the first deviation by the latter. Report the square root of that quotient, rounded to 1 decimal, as 1.5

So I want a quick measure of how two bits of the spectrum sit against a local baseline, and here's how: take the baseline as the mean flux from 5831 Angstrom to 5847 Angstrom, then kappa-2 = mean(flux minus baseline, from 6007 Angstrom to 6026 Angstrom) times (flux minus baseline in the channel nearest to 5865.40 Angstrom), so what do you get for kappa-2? 7.0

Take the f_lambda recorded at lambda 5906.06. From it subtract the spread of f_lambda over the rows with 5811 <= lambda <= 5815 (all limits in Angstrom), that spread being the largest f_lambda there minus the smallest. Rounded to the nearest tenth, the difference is 29.3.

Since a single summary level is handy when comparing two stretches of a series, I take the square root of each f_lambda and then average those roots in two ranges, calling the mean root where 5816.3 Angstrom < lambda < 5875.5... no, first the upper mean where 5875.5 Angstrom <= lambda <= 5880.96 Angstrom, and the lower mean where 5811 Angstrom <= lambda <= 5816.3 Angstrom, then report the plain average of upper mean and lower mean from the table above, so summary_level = 6.19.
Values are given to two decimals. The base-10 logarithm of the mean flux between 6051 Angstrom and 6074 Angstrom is 1.53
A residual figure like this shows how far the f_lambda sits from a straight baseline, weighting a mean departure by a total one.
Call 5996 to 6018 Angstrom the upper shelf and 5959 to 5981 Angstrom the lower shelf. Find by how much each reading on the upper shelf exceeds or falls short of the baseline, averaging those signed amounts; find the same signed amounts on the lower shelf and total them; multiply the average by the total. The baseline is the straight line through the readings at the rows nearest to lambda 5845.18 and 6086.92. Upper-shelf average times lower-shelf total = 305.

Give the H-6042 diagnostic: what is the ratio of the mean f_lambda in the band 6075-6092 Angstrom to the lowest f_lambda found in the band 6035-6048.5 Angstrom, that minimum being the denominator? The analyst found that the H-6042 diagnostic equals 1.04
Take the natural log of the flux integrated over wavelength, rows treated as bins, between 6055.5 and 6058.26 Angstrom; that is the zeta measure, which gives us 4.5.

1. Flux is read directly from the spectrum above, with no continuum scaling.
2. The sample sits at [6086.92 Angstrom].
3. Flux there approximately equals 29.41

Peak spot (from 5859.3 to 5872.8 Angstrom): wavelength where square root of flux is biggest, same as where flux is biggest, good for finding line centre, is 5861.35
